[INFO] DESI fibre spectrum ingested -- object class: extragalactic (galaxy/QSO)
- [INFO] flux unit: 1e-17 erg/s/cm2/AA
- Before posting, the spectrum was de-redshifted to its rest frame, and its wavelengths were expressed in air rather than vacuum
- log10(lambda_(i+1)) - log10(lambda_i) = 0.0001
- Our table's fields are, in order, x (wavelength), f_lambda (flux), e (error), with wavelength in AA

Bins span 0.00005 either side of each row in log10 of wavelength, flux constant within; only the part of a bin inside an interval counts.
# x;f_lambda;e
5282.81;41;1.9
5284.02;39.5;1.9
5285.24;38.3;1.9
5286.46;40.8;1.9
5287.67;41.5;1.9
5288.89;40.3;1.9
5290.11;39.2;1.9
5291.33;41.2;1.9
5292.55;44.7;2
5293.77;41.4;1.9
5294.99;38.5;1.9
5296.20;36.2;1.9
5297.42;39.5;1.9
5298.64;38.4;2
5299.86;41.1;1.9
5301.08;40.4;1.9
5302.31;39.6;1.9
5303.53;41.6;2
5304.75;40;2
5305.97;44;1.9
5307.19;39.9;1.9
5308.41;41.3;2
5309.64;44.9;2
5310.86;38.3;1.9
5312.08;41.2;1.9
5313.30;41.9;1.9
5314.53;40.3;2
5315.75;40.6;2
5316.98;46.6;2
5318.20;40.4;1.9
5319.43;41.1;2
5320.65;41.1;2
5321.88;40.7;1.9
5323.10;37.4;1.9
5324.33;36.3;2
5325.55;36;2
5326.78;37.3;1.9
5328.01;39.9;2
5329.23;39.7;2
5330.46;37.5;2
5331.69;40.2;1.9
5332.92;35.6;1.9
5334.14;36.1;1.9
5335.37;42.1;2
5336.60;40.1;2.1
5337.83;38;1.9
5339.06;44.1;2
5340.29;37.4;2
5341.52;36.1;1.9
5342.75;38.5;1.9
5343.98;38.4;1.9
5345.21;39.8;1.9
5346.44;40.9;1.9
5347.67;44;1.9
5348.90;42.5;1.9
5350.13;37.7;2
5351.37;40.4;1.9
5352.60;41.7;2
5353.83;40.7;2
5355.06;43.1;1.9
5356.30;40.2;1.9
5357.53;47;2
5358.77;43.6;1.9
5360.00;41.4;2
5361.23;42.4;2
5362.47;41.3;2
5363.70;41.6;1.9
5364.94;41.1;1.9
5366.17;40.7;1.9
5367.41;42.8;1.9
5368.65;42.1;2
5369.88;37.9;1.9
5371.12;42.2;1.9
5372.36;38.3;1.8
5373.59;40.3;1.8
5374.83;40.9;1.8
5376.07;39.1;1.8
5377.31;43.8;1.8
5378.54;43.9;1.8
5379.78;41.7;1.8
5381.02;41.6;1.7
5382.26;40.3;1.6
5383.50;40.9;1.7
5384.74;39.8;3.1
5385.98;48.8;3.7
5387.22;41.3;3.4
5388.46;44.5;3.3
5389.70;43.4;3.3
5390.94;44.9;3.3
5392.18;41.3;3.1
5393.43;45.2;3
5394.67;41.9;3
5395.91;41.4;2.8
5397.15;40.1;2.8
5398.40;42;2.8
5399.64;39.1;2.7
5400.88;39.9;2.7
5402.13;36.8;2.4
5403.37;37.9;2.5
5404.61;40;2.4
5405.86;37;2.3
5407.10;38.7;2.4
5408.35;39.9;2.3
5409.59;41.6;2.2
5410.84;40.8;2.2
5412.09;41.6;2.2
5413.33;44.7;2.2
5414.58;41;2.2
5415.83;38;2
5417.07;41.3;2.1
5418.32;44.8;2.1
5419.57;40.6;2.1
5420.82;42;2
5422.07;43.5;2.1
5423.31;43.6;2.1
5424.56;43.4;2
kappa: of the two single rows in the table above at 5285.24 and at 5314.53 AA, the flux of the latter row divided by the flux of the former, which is 1.05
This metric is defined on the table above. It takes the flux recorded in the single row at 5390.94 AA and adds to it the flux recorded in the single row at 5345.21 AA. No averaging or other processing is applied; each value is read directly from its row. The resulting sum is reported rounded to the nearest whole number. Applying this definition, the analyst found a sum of 85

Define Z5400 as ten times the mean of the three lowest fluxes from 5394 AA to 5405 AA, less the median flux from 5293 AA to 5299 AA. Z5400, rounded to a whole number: 341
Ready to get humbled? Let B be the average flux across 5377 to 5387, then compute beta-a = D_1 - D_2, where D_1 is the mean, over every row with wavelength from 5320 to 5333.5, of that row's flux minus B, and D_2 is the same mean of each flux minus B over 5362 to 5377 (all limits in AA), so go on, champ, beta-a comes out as -2.4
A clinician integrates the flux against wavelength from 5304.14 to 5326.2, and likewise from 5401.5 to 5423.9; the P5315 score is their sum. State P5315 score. 1810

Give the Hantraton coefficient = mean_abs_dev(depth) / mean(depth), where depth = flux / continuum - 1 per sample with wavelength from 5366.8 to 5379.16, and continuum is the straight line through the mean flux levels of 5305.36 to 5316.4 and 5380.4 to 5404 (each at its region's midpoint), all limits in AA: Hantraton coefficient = -4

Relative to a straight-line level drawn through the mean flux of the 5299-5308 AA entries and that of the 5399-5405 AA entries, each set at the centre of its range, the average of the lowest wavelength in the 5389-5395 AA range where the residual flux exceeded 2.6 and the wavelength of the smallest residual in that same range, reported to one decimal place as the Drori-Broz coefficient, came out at 5390.9 AA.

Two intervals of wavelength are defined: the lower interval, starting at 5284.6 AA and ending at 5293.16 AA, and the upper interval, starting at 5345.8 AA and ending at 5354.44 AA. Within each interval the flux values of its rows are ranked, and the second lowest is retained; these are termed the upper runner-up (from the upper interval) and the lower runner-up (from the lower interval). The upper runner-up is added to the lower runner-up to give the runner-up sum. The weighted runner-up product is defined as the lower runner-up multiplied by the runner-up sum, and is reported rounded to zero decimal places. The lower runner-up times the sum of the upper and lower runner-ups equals 3120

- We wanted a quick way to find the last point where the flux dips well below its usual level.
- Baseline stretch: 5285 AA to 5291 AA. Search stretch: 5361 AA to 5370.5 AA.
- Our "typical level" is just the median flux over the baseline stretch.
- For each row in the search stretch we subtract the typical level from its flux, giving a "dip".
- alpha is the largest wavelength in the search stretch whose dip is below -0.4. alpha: 5369.88 AA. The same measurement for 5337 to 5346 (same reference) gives 5345.21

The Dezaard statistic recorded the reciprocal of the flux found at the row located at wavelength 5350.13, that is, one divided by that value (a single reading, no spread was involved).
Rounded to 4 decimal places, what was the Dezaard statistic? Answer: 0.0265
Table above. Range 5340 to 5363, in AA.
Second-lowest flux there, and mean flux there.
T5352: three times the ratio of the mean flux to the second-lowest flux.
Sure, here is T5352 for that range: 3.28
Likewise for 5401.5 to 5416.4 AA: 3.23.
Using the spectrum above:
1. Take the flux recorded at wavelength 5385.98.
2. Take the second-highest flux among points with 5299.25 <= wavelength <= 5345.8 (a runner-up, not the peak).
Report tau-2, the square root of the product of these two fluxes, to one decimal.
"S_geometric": 46.8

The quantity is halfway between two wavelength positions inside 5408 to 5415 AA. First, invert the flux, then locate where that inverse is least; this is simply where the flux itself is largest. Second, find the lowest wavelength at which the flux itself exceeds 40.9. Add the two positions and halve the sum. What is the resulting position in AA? 5411.5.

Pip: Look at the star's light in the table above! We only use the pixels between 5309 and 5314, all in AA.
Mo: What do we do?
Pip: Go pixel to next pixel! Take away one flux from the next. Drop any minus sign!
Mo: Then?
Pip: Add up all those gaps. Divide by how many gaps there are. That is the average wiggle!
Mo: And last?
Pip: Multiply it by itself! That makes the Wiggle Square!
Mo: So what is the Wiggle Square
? 12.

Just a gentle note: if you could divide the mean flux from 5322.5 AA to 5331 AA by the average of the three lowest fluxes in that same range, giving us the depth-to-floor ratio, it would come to 1.03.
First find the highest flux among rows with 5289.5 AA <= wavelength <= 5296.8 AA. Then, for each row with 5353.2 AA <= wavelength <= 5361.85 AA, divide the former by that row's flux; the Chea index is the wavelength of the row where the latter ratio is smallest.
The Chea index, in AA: 5357.53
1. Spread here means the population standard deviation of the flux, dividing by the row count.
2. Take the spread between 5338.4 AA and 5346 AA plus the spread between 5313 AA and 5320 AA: 4.7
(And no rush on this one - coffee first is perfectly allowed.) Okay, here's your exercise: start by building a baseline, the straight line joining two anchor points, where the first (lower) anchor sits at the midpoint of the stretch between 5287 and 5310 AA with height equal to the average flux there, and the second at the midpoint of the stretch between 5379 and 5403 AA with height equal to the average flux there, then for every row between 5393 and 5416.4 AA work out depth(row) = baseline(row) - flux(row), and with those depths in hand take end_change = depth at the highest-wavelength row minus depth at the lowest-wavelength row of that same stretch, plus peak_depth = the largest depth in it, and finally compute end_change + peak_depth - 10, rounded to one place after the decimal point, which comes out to 2.6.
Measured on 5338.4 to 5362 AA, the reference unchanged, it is -2.9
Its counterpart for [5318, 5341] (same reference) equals -1.2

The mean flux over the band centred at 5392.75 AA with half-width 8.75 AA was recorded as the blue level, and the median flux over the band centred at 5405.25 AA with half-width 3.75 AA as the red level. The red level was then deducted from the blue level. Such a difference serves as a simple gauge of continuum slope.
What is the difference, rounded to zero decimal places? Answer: 4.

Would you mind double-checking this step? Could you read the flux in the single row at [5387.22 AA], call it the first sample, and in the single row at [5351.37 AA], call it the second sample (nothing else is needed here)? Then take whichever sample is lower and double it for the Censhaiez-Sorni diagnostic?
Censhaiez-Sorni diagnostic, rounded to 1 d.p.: 80.8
